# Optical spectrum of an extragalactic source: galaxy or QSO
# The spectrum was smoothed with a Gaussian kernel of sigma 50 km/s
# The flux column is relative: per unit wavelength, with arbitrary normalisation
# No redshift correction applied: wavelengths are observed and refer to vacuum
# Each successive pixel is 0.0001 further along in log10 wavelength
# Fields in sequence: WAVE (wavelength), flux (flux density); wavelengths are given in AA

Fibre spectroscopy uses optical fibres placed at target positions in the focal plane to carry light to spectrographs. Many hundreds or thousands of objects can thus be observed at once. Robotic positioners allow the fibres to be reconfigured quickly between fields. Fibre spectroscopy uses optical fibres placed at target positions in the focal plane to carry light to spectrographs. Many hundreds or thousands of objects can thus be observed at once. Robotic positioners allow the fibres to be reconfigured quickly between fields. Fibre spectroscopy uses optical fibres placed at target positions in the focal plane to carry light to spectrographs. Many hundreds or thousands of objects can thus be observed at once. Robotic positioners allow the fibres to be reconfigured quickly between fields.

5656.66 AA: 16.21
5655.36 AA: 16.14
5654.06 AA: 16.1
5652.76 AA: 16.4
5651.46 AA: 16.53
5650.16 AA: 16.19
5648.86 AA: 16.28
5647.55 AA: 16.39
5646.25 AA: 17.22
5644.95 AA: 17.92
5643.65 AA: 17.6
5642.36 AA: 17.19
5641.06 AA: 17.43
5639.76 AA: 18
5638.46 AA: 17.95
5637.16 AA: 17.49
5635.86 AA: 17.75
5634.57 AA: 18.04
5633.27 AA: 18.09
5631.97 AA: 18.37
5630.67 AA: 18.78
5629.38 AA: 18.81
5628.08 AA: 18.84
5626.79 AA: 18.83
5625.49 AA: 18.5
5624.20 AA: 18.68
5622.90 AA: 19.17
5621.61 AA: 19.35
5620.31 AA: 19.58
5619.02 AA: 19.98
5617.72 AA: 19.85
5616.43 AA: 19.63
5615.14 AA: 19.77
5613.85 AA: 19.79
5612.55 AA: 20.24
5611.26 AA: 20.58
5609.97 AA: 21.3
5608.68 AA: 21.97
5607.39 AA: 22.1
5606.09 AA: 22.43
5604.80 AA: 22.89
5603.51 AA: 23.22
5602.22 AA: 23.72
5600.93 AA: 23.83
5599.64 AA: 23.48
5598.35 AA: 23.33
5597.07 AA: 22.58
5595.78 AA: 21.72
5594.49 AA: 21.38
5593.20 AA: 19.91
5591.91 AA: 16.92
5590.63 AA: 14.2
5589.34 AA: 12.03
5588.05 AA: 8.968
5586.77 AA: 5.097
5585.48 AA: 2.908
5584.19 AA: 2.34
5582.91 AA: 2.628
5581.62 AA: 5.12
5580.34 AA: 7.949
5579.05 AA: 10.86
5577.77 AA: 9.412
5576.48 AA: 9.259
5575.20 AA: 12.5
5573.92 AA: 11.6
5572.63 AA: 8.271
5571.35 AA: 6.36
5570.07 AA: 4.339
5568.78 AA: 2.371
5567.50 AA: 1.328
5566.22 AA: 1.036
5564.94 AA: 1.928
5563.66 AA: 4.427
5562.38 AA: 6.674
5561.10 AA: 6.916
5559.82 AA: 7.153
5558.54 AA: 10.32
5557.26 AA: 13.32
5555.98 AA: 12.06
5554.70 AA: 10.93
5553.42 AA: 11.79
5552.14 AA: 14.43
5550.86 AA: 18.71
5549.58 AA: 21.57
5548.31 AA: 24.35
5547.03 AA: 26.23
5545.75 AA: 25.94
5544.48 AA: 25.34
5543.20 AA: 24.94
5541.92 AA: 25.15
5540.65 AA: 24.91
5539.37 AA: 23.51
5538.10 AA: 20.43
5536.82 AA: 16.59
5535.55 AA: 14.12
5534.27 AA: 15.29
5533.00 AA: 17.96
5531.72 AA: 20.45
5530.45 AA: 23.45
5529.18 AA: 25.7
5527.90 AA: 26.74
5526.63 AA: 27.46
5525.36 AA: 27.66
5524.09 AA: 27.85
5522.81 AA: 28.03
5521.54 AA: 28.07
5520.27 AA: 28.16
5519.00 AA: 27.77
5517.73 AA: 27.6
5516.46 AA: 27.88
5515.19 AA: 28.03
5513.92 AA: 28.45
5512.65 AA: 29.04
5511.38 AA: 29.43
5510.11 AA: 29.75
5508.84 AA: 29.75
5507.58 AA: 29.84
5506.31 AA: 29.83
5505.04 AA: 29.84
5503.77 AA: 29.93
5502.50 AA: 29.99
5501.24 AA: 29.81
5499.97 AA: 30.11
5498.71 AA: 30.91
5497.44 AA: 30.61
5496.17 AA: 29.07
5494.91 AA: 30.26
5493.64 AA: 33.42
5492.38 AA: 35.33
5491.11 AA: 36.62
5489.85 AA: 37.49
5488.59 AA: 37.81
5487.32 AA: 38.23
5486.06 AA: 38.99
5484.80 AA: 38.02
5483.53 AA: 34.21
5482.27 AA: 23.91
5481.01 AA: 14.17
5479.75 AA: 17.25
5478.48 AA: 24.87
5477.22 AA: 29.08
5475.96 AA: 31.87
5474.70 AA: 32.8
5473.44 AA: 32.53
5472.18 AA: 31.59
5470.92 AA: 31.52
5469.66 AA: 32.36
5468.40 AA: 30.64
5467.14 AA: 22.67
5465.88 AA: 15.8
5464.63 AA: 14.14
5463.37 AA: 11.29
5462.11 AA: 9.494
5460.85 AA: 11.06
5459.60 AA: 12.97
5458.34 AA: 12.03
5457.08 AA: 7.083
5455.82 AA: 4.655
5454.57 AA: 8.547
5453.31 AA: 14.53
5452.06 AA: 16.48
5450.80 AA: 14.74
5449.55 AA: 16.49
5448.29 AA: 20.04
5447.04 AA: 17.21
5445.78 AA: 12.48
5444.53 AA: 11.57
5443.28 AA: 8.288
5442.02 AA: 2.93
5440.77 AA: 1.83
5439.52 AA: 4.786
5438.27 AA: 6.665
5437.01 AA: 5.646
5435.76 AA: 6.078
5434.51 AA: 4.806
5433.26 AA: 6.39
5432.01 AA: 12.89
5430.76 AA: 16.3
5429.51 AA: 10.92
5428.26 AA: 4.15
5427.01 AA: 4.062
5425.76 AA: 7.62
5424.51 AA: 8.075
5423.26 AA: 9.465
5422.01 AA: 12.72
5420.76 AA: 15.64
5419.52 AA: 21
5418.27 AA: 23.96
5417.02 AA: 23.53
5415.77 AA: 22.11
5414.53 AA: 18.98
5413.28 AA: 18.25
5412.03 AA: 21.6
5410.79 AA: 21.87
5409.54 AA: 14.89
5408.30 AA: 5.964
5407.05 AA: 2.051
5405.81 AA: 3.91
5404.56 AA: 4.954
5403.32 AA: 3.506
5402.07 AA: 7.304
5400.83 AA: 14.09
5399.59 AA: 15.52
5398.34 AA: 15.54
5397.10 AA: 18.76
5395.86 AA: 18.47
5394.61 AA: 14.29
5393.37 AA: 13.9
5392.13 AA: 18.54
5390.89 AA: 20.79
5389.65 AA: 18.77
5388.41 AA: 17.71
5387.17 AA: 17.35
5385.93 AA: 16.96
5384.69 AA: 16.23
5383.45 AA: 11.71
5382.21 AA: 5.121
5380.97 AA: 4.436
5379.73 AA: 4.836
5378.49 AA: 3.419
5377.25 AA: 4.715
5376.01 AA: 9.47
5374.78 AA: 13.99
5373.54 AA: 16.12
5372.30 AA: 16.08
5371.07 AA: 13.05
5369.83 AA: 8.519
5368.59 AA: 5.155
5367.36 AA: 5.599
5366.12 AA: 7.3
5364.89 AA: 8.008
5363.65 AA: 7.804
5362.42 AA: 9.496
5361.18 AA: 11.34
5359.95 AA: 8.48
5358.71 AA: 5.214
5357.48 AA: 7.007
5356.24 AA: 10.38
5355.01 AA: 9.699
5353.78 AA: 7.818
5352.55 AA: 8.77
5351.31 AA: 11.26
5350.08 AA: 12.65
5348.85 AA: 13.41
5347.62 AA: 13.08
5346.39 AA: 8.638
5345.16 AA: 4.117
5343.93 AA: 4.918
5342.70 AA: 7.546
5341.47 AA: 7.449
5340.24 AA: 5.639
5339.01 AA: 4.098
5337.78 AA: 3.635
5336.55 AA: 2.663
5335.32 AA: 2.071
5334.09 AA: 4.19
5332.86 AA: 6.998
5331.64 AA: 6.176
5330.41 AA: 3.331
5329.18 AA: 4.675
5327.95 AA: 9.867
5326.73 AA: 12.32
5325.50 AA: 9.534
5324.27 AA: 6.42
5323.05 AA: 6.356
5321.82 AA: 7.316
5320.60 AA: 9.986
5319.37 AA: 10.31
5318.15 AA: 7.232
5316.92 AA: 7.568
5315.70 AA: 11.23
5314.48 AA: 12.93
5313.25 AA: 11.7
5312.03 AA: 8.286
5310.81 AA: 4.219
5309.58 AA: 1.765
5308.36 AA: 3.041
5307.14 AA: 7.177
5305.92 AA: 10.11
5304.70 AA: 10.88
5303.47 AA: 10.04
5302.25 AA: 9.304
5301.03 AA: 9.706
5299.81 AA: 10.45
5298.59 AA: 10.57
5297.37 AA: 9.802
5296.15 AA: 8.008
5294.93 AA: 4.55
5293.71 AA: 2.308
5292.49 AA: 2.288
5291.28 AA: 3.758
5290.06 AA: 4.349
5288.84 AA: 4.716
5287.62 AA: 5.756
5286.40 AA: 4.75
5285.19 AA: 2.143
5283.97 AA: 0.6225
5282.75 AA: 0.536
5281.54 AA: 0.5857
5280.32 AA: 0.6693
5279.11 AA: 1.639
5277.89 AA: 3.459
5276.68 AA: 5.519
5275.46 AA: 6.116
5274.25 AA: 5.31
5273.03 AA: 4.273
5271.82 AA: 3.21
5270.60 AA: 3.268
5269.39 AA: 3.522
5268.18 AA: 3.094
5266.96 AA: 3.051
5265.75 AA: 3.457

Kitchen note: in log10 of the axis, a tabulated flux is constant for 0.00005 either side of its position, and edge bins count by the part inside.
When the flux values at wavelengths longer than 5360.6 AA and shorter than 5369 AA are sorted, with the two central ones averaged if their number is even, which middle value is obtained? 7.8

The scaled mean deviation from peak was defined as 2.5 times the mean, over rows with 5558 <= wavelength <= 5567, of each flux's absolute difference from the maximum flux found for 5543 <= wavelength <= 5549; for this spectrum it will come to 52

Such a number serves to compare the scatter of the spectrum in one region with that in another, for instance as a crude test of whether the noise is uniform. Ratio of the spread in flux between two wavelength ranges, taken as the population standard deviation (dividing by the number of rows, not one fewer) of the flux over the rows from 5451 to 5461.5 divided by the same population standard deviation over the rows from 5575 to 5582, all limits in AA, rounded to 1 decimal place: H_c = 1.6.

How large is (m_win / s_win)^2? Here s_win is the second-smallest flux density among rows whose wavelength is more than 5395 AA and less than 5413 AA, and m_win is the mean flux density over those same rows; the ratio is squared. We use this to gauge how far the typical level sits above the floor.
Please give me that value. 12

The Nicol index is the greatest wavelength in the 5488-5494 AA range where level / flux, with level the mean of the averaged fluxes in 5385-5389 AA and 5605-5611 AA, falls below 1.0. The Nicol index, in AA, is 5493.64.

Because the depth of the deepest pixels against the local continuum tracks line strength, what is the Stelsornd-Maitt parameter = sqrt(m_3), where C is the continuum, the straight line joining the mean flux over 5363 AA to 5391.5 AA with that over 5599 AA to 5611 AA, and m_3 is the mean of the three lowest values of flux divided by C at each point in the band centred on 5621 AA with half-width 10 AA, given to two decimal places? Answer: 0.88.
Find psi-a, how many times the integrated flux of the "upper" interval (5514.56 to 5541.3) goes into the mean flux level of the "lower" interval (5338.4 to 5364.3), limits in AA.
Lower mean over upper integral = 0.013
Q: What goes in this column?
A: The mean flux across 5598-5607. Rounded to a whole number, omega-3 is 23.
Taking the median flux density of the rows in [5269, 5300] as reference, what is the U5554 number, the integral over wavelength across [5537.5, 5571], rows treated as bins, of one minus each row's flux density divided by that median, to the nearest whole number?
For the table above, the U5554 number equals -85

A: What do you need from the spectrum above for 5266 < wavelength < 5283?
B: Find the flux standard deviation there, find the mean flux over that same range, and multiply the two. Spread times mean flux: 6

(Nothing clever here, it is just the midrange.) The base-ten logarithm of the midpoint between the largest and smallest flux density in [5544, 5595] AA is 1.1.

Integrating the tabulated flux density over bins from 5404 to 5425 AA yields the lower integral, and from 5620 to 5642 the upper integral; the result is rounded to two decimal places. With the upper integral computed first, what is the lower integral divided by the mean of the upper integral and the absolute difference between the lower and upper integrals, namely 1.23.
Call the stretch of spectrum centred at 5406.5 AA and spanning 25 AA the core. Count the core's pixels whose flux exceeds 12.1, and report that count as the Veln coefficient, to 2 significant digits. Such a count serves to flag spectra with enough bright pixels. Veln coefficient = 14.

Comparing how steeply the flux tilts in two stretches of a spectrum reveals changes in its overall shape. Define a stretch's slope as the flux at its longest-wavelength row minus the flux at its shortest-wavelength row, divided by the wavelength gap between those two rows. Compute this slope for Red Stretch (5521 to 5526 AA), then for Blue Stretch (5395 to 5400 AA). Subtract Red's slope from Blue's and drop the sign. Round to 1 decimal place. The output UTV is 0.7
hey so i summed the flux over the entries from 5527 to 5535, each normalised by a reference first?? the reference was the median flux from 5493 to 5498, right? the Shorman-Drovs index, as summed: 4.26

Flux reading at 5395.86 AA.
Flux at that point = 18.47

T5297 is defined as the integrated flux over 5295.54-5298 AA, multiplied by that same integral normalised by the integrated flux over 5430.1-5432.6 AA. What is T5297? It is 13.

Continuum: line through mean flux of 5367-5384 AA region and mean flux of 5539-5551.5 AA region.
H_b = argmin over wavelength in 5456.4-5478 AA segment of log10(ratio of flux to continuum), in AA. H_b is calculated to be 5457.08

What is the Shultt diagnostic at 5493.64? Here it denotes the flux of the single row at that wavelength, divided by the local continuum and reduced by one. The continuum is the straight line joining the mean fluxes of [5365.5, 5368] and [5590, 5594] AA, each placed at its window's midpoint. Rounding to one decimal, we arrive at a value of 1.7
